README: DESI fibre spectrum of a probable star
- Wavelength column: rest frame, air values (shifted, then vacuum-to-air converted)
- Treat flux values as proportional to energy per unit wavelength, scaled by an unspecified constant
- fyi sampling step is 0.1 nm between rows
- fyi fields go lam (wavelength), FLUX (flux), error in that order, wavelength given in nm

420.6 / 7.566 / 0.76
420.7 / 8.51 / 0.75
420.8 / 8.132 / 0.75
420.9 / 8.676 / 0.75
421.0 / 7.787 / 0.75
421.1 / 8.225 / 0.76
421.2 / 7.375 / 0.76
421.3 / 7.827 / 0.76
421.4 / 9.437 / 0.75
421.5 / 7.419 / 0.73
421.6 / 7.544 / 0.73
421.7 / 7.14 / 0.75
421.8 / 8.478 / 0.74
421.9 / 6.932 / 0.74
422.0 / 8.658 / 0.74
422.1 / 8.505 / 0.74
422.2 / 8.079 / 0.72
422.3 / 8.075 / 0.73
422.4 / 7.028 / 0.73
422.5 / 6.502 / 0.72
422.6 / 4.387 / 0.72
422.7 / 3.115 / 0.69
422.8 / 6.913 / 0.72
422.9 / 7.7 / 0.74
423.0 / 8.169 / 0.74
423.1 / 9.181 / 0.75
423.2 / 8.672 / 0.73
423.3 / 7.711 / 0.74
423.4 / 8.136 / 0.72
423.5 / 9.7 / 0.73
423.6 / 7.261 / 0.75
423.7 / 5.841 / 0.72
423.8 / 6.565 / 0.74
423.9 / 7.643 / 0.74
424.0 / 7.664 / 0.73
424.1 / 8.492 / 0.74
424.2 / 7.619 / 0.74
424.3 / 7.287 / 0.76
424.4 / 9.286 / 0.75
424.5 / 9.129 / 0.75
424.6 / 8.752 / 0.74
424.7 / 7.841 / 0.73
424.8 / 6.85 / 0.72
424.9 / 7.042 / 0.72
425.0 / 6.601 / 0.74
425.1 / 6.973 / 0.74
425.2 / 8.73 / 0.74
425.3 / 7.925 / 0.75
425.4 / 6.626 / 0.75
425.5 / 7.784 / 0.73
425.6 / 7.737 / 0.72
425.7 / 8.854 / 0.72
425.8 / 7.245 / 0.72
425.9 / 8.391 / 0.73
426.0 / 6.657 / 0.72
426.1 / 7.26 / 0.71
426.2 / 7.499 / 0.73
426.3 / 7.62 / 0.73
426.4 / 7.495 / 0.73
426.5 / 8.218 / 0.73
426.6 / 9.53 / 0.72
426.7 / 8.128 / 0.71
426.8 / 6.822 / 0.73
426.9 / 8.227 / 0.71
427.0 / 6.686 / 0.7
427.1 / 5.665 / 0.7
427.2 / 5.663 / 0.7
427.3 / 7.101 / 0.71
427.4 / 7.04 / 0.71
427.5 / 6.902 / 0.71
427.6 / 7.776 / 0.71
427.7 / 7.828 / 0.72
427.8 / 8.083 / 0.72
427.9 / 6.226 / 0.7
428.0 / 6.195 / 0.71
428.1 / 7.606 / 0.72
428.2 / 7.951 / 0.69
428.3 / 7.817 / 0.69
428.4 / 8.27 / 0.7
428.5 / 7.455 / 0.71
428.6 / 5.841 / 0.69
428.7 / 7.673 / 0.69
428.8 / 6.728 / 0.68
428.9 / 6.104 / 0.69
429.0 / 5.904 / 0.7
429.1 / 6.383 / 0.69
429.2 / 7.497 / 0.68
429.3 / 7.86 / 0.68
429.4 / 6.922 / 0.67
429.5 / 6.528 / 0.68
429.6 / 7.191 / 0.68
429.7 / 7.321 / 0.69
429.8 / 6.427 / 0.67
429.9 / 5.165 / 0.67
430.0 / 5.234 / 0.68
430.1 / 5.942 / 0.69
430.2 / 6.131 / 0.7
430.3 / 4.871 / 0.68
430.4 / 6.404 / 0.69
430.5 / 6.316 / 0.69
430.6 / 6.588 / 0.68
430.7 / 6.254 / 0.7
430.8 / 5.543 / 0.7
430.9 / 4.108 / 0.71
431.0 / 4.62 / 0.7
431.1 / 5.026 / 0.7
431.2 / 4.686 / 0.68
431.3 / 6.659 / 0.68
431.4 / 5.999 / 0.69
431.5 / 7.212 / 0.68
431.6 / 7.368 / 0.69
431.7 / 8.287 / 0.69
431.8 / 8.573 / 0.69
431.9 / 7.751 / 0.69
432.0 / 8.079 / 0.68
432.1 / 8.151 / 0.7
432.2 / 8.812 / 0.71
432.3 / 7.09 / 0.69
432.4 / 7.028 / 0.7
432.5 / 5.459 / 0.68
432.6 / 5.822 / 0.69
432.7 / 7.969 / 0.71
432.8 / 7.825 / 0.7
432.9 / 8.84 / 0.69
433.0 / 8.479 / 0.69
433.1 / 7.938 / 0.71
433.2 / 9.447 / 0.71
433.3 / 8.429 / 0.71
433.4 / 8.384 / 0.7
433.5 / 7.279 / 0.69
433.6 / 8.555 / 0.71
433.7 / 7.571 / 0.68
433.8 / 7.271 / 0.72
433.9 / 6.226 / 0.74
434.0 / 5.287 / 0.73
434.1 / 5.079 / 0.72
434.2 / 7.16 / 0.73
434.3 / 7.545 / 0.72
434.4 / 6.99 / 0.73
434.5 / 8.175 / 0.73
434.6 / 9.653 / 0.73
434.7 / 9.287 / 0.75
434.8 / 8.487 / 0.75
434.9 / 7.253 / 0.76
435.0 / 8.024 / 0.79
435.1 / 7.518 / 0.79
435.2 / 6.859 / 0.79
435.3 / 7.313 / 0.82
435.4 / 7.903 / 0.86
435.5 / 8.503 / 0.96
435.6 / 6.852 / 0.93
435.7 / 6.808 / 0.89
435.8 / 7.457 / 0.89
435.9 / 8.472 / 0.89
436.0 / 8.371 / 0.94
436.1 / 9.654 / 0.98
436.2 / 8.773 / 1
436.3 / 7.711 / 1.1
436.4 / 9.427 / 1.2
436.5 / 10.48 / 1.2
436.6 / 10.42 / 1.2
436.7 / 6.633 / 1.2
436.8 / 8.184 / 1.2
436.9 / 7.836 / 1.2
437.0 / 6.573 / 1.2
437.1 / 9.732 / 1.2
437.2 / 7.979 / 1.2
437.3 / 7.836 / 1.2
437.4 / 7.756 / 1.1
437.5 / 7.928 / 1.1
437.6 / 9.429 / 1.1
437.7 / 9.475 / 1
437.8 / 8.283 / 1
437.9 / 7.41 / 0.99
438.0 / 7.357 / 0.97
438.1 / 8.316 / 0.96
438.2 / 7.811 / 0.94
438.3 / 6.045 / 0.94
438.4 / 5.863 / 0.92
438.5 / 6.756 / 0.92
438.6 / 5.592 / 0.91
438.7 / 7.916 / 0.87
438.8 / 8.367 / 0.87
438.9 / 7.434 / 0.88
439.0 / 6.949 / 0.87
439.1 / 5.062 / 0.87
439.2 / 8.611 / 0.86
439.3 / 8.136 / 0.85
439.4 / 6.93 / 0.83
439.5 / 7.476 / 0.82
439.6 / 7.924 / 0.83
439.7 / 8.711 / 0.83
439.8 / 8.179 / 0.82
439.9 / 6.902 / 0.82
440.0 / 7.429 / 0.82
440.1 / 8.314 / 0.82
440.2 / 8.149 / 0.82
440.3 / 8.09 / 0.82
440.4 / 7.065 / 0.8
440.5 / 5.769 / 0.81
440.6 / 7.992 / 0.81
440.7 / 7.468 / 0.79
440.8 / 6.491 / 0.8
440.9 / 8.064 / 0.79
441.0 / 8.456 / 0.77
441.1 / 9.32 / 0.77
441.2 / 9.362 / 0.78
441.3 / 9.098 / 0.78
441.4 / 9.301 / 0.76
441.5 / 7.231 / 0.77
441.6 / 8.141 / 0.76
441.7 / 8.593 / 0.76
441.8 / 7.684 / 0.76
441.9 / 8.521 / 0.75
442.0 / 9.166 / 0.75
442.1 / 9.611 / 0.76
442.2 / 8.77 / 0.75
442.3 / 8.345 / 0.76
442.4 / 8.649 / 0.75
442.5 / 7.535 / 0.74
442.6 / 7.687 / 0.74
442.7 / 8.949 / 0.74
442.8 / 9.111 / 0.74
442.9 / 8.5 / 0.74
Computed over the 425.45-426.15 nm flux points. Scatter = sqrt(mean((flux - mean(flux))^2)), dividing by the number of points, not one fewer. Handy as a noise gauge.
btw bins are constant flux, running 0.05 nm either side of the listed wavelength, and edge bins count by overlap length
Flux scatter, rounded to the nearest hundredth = 0.69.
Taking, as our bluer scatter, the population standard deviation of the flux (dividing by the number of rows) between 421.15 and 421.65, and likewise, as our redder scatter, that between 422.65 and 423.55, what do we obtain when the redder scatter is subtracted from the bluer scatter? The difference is -1.0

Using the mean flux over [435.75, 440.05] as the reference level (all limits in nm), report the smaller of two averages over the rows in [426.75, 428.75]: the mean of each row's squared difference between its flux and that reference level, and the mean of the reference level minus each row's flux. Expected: 0.76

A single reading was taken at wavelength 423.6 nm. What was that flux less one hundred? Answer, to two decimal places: -92.74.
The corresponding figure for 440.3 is -91.91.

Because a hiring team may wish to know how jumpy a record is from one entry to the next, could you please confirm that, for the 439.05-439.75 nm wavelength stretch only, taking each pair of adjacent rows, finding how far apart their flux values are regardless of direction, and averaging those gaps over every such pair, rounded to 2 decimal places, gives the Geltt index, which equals 1.17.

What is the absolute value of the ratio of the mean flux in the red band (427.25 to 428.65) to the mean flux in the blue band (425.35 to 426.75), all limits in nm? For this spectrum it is 0.94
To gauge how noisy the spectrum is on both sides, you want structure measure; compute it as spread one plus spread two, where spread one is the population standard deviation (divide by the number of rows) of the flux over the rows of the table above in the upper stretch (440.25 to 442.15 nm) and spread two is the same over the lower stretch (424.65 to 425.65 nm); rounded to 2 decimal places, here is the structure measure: 1.68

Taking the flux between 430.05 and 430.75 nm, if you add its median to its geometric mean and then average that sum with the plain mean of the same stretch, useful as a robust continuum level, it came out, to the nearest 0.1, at 9.2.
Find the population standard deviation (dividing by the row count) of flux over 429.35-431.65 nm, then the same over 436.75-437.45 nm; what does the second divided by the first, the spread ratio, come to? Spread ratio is 0.93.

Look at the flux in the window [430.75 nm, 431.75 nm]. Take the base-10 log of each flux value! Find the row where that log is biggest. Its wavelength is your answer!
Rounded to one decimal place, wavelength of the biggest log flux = 431.7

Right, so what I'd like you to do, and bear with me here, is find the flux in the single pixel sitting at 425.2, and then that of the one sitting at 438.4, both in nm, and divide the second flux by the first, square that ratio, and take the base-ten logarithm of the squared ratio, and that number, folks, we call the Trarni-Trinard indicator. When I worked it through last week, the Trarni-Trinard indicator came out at -0.35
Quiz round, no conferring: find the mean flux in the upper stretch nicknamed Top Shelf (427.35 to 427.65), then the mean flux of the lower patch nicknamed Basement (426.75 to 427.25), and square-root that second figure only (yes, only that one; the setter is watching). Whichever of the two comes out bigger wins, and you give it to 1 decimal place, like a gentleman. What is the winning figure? 7.2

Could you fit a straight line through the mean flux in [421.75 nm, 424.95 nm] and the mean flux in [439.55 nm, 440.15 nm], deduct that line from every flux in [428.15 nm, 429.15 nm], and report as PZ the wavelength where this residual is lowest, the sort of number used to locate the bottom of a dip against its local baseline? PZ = 428.6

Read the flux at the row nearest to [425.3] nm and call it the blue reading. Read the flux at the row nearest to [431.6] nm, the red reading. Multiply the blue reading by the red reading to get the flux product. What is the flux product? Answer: 58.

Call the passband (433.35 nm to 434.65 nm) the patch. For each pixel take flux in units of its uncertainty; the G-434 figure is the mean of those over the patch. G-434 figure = 10.2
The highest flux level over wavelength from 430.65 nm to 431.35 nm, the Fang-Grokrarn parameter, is 6.659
